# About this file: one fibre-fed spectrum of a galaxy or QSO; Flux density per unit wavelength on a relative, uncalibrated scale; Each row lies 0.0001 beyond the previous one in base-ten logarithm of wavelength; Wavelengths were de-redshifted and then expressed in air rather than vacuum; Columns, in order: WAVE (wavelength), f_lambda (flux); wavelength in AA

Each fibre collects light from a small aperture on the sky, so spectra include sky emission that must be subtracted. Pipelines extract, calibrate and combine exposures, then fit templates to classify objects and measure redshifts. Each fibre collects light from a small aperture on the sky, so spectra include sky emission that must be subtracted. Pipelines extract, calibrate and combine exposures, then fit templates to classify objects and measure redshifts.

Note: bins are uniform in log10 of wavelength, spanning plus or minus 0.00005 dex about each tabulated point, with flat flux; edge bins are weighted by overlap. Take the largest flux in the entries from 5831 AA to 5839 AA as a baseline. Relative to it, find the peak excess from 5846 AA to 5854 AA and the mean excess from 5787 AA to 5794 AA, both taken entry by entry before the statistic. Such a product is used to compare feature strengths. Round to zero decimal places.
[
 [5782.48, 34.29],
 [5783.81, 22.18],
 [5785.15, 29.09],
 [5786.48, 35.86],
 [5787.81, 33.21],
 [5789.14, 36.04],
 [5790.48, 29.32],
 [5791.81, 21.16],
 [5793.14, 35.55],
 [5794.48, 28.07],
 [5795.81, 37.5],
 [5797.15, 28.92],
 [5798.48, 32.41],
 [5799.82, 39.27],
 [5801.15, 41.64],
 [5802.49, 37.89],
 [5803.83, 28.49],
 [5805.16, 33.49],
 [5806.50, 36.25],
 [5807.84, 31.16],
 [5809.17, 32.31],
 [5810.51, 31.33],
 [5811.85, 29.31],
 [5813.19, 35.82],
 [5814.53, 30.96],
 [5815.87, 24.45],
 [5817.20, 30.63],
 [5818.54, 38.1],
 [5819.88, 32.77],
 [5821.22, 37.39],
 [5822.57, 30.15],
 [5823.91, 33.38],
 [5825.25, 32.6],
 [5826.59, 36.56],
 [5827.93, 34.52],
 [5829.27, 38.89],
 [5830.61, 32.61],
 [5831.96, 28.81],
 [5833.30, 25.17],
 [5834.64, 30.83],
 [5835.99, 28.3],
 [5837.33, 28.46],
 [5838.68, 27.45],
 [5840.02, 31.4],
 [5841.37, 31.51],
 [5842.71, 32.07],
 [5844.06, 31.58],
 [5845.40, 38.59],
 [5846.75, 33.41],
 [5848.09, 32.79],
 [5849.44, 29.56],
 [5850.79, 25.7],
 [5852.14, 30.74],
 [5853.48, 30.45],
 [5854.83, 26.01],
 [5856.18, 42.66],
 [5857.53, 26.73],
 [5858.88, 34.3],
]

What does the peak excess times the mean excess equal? 1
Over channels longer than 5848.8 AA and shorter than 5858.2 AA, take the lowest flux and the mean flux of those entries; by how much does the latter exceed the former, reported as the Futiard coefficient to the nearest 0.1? 4.6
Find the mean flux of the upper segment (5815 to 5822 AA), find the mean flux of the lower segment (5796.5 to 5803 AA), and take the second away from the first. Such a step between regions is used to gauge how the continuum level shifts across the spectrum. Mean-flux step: -3.4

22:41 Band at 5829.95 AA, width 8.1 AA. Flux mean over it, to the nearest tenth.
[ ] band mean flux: 32.8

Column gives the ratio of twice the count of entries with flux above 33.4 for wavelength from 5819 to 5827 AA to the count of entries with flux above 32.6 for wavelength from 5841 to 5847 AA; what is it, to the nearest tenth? 2.0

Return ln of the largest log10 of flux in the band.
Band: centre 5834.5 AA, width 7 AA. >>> 0.398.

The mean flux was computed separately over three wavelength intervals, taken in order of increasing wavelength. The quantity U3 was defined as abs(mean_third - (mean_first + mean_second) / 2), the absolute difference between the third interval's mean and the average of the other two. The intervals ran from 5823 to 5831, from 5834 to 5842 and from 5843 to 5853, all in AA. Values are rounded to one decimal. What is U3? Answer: 0.4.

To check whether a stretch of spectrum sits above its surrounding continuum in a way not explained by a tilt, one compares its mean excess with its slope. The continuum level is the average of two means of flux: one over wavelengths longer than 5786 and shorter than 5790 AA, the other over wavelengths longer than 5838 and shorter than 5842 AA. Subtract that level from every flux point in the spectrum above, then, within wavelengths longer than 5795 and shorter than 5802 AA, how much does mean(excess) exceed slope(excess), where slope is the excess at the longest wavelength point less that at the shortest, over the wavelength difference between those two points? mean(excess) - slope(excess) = 3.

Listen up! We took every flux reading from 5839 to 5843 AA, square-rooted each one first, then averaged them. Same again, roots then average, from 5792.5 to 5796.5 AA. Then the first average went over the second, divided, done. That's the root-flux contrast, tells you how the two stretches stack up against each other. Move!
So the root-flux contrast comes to 0.97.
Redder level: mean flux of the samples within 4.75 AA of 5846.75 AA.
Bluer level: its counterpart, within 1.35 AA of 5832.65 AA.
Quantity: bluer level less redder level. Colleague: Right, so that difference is -5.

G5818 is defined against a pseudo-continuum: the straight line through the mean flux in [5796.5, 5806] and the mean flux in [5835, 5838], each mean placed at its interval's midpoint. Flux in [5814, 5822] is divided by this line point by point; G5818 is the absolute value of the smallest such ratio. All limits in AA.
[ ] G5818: 0.76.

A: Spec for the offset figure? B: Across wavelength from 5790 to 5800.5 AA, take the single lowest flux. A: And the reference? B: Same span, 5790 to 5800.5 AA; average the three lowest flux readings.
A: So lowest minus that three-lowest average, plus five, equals 0.1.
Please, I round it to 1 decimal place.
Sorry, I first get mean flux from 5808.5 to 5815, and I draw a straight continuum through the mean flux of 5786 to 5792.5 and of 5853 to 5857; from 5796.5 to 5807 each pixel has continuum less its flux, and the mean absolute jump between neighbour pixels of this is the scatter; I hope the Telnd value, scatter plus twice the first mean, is 68.7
